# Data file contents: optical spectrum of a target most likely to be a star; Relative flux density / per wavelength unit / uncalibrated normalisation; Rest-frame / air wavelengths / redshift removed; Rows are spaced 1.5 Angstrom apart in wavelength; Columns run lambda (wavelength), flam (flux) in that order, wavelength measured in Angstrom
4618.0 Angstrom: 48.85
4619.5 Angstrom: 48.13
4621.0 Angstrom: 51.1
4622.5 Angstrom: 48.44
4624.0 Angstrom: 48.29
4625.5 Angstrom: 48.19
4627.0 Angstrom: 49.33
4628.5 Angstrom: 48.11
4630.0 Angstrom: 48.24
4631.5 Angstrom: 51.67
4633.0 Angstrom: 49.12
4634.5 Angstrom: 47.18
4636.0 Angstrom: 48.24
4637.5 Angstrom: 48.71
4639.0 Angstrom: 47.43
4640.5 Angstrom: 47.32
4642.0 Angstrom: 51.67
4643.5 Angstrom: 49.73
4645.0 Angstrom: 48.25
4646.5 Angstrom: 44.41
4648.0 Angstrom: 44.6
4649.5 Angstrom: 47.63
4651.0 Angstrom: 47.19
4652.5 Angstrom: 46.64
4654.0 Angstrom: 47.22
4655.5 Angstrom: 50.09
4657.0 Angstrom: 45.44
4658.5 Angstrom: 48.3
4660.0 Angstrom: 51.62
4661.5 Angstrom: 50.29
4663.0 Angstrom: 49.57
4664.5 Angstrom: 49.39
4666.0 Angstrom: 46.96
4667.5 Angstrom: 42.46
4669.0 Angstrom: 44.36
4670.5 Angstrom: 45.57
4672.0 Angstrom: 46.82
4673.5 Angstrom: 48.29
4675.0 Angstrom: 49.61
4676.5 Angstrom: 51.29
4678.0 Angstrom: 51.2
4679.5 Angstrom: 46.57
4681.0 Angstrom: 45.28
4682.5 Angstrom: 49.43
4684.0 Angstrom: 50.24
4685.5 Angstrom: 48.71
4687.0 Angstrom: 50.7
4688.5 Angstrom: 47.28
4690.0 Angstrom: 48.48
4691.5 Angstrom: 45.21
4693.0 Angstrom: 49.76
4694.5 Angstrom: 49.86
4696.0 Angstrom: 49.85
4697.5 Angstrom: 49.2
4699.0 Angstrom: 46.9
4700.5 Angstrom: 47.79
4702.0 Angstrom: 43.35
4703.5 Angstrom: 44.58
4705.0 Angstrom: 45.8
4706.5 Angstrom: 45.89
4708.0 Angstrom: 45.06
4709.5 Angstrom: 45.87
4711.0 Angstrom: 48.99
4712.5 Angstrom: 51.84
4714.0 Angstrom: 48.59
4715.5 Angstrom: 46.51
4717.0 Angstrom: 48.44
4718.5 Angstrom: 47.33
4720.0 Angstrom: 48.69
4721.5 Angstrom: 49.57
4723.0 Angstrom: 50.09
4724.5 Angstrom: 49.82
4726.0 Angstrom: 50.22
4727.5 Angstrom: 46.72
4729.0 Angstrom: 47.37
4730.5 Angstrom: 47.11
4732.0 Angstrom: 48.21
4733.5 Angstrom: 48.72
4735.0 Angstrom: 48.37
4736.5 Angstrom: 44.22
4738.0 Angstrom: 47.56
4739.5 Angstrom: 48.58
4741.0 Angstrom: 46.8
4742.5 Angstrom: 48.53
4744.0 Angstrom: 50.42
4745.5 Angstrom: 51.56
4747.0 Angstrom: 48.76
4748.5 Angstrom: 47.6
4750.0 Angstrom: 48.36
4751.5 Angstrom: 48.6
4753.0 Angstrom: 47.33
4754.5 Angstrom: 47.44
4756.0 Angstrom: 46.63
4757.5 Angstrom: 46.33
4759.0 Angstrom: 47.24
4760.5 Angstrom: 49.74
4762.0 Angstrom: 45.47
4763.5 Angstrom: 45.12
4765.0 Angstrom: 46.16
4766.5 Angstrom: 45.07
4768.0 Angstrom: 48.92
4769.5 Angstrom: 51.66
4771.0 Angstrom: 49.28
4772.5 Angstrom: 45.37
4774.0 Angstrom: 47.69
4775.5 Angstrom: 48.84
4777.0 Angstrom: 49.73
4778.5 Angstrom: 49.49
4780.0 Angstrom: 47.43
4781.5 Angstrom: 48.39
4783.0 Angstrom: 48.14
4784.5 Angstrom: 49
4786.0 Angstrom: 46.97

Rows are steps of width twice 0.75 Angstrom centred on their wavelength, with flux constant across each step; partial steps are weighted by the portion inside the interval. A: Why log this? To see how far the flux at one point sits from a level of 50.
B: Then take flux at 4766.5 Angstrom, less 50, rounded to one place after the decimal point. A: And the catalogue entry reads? -4.9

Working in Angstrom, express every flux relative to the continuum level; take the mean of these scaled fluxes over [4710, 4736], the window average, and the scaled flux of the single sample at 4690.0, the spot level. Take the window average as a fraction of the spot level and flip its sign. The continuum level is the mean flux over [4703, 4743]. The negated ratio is -1.00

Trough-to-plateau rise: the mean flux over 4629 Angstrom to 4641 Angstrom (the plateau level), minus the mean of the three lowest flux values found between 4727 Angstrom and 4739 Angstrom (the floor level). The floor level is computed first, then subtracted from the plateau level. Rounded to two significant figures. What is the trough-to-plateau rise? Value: 2.5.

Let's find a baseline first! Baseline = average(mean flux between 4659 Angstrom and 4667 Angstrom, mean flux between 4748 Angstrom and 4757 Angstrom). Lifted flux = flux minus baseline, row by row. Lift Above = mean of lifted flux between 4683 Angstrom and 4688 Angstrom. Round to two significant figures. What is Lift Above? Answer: 1.3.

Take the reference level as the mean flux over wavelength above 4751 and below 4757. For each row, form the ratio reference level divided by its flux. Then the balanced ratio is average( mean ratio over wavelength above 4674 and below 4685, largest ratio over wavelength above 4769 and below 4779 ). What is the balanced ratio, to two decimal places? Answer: 1.01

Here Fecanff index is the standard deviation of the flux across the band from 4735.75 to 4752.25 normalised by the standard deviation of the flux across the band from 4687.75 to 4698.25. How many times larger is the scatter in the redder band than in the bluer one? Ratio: 1.1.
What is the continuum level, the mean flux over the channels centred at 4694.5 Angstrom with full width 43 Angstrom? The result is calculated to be 48.0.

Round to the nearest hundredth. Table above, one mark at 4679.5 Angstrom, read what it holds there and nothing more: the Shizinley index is 46.57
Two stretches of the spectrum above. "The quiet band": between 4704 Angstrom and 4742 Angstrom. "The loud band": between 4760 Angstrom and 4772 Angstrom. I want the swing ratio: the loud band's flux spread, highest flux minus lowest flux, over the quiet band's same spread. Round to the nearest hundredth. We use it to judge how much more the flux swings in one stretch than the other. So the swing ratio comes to 0.86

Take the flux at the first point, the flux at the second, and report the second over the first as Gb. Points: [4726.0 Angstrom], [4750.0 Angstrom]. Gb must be 0.96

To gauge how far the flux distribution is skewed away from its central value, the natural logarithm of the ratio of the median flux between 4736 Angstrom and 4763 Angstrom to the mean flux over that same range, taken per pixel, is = -0.006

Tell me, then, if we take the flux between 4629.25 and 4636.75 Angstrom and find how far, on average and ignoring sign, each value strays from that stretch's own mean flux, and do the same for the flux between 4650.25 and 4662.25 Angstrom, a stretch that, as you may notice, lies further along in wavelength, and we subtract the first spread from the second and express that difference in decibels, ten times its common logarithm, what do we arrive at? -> -2.7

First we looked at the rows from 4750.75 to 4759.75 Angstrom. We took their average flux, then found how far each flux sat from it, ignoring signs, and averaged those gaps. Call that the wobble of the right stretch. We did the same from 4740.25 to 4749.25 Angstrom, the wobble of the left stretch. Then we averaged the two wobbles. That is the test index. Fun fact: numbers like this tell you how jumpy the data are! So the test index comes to 0.95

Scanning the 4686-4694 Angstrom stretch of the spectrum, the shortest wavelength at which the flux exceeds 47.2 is 4687.0 Angstrom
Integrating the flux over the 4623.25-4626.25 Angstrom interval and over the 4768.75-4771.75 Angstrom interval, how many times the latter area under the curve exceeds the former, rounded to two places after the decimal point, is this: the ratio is 1.05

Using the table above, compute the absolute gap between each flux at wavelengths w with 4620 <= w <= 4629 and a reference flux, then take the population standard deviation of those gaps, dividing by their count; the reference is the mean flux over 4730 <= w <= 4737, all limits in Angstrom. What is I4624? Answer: 1.06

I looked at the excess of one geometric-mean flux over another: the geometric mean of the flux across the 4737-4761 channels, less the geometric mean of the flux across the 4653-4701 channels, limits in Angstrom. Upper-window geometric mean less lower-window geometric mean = 0.0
